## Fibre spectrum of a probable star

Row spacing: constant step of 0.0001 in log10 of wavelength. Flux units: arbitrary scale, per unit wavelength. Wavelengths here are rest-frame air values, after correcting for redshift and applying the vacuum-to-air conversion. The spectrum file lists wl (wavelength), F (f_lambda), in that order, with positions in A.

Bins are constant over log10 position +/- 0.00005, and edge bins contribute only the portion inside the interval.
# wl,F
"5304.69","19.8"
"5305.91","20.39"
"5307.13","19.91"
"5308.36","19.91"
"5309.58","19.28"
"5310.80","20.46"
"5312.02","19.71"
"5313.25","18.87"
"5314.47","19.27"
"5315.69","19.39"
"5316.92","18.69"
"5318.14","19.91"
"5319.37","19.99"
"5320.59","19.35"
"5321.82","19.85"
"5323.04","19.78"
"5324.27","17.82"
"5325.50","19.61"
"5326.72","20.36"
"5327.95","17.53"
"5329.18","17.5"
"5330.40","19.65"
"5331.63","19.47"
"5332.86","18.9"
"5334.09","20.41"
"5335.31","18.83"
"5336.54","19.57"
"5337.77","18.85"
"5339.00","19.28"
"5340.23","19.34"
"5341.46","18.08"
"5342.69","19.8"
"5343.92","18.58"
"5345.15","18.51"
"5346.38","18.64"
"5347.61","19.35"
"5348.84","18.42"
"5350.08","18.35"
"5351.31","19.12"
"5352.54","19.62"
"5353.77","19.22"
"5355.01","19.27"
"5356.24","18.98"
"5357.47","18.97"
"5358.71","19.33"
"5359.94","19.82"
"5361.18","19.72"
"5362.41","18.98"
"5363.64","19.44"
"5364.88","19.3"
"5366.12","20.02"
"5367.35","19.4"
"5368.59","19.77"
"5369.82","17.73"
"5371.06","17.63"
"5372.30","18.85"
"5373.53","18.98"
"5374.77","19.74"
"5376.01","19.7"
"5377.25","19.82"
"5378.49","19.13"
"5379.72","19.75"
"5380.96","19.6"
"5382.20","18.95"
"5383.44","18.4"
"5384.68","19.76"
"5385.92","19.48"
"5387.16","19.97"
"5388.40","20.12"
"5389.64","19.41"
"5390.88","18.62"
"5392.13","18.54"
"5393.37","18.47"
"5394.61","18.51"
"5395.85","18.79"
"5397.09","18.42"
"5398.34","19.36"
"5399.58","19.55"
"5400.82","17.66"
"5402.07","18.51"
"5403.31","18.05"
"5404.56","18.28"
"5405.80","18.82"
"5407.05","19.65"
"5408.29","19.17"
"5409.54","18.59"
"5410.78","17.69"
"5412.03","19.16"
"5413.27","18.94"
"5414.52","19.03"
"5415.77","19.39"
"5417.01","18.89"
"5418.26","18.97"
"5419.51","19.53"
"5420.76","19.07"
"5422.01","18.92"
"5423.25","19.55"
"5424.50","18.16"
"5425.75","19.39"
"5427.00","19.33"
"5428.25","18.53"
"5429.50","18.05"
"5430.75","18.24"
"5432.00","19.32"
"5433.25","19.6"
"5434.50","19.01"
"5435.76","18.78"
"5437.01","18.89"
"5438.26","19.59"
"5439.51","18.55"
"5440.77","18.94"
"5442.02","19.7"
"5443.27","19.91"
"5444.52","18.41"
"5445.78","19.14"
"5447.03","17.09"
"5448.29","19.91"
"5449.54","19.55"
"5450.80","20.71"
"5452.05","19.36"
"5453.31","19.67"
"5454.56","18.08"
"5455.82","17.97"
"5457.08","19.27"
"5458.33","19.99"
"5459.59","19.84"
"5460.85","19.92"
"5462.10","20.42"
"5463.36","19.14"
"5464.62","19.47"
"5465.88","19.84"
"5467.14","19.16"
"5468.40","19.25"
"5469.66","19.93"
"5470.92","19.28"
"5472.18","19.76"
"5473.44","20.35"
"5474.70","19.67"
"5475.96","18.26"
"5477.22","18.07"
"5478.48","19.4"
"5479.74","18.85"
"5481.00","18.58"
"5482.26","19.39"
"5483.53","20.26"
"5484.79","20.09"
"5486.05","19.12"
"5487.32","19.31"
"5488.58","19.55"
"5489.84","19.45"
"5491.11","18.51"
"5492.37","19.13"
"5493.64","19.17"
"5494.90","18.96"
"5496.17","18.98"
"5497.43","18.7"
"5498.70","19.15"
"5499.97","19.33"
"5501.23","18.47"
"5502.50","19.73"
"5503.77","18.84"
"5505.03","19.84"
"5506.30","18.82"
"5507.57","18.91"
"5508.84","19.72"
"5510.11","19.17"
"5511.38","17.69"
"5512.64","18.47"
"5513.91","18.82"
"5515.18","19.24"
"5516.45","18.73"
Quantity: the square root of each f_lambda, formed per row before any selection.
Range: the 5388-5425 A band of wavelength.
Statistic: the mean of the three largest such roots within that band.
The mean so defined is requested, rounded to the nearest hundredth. 4.45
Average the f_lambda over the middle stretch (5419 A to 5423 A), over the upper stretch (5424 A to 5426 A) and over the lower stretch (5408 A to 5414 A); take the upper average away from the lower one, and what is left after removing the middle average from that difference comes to -19.2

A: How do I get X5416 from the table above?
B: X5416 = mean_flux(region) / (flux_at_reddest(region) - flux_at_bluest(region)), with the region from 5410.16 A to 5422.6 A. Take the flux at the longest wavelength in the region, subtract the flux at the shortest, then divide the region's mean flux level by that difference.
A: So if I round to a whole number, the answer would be 15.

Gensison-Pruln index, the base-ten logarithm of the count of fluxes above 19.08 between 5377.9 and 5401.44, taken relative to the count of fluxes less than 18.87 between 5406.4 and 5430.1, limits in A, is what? 0.3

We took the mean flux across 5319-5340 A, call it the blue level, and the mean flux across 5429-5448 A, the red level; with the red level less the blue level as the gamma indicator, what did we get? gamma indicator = -0.3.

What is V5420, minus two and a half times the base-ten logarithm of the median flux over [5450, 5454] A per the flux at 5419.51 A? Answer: -0.01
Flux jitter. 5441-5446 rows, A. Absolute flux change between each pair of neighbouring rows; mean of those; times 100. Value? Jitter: 81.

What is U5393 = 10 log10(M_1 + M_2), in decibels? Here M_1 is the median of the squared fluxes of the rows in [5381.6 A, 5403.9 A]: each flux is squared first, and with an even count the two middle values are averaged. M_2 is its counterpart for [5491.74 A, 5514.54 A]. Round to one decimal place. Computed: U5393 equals 28.5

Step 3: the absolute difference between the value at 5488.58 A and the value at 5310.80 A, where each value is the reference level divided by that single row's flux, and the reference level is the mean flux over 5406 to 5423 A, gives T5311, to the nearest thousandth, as 0.043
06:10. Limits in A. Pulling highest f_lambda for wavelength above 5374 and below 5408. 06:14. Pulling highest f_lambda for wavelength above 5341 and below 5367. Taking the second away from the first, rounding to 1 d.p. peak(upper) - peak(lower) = 0.1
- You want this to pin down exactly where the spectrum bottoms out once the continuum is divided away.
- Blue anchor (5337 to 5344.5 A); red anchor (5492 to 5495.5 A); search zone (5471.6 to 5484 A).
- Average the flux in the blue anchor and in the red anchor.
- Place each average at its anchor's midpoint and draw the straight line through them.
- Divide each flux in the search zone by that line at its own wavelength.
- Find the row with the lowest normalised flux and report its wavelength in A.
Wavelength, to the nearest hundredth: 5477.22 A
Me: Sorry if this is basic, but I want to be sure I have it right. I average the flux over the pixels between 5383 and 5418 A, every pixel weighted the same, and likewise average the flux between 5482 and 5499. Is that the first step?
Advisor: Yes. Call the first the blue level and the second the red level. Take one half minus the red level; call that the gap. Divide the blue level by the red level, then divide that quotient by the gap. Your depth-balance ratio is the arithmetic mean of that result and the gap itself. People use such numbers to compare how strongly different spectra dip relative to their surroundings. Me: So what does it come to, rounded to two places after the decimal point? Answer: -9.41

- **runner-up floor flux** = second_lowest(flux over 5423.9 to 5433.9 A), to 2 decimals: 18.16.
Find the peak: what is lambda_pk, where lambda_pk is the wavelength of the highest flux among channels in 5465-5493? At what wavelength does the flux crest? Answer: 5473.44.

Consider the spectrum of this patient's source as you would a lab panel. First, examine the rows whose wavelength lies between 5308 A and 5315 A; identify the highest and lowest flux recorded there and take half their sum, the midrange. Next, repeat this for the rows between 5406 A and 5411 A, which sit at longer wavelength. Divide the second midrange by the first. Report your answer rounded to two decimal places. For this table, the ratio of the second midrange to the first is 0.95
